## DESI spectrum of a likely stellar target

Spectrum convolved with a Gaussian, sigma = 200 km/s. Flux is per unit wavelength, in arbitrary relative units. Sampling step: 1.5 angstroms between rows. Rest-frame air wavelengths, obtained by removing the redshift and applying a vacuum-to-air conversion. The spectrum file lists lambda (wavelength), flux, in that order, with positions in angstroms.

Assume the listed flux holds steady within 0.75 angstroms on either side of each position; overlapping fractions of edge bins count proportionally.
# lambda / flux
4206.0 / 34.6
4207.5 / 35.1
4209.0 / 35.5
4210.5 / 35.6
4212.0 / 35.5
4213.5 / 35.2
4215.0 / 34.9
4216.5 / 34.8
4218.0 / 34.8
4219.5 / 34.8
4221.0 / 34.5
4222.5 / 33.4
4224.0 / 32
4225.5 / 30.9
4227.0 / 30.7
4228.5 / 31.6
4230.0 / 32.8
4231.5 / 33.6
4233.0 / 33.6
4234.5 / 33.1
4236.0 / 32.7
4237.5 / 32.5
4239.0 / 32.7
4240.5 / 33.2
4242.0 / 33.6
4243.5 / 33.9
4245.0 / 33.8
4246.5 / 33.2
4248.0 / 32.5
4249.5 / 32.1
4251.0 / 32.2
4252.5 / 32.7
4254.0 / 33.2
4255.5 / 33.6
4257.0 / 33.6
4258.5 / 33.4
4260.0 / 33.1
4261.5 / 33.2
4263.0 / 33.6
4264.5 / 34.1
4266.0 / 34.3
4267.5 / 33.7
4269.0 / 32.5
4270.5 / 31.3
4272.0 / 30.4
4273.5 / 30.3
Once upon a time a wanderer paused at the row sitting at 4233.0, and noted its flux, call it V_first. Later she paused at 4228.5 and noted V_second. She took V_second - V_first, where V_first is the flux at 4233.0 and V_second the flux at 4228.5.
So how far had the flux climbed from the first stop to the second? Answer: -2.0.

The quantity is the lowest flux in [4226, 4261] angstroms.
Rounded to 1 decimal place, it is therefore 30.7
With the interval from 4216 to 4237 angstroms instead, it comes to 30.7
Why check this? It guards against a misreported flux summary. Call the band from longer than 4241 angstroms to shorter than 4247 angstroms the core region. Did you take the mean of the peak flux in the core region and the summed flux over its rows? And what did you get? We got 84.2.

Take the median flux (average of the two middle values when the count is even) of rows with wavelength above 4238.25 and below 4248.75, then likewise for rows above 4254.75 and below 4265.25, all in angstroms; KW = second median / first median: 1.01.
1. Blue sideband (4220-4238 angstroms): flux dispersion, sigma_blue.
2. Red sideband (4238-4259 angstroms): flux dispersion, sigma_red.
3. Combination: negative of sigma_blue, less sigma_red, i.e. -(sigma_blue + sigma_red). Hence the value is -1.7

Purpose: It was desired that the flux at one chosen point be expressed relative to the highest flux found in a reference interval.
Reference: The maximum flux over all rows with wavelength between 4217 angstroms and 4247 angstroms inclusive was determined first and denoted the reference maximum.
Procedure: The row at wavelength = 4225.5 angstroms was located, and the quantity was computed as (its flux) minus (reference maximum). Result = -3.9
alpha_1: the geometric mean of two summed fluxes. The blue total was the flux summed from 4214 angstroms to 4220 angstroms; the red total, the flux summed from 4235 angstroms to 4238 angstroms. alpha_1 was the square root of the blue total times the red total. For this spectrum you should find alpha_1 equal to 95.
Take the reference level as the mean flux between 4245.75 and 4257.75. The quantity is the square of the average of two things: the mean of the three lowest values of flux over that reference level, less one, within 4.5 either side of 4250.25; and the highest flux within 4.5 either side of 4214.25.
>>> 317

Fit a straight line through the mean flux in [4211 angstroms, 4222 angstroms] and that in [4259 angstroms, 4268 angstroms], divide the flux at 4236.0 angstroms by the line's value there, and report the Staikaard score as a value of 0.95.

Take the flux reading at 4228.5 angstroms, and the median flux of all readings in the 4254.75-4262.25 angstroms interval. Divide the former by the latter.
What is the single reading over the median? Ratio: 0.95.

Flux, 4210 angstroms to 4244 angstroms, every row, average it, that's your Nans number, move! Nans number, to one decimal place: 33.5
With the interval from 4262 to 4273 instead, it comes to 32.8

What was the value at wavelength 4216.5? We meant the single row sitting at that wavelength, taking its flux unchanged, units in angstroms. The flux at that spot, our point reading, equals 34.8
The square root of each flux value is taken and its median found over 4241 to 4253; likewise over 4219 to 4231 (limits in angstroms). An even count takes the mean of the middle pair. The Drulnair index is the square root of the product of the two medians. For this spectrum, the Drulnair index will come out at 5.72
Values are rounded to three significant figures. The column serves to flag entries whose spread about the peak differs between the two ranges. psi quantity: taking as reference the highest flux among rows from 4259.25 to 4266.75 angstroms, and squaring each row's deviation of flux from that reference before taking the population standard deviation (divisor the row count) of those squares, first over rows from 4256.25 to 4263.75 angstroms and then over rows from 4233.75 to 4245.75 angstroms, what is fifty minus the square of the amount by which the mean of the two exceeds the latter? 49.9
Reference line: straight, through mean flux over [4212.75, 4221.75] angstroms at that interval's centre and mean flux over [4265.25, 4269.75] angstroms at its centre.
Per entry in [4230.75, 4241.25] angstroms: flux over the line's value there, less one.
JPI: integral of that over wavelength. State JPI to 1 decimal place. -0.4 angstroms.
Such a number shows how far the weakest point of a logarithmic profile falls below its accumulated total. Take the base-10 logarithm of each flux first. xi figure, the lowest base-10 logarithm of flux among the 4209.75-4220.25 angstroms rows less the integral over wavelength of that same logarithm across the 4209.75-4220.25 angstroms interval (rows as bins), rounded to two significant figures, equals -15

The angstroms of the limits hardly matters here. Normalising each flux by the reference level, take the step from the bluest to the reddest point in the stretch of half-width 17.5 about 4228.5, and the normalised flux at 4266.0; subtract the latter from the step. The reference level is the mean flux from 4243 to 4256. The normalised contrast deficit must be -1.09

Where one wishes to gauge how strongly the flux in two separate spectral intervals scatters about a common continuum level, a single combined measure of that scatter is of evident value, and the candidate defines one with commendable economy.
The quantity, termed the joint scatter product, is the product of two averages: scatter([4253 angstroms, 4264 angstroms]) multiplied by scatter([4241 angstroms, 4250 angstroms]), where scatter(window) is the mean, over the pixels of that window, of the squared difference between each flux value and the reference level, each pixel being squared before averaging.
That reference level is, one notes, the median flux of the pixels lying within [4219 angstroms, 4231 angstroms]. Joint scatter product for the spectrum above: 1.1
